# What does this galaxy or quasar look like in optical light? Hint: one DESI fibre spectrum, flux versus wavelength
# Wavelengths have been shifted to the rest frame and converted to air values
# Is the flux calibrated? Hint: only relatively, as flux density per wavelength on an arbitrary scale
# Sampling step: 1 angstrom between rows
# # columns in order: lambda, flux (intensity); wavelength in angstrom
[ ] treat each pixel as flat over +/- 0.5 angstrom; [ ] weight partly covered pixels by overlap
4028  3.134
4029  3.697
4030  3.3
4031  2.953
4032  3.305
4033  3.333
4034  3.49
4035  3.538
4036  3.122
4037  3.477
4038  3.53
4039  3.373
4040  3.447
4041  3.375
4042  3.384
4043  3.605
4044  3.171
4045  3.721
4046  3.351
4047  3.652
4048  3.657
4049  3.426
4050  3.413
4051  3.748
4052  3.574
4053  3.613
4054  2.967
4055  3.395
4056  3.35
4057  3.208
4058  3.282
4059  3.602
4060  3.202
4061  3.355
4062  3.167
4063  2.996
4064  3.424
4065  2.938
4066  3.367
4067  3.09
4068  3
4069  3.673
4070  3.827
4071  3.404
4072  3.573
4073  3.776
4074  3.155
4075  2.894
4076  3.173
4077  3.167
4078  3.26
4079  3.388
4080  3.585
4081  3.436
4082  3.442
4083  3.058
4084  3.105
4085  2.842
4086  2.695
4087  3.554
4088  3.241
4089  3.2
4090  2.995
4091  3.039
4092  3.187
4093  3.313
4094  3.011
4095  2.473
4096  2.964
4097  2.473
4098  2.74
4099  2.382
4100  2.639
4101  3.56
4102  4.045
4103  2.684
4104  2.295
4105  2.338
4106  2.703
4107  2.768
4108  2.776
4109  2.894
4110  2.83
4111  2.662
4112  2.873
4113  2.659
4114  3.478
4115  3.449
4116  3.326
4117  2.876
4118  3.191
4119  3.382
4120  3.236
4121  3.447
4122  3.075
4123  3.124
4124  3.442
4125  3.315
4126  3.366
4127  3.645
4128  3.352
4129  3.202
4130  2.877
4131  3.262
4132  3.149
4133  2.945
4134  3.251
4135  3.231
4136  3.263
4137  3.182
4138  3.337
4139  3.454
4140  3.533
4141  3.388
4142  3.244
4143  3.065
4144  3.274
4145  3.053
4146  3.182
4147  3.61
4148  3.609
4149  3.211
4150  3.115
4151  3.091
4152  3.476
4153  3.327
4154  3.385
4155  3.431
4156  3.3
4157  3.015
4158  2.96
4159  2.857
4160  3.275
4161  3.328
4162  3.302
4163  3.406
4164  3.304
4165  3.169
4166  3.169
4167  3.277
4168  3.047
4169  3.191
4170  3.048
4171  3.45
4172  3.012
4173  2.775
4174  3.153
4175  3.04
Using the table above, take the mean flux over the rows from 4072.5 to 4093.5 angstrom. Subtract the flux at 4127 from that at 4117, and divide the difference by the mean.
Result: -0.24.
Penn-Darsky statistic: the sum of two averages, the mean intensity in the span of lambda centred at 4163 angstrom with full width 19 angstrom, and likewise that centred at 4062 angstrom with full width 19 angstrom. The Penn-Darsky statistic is 6.52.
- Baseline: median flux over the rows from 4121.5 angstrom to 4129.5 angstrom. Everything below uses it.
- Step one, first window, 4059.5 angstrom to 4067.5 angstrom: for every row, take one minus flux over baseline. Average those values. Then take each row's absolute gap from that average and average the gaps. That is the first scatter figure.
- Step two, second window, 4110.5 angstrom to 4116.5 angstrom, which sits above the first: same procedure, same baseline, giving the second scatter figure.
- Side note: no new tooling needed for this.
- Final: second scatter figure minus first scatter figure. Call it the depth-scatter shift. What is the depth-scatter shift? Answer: 0.060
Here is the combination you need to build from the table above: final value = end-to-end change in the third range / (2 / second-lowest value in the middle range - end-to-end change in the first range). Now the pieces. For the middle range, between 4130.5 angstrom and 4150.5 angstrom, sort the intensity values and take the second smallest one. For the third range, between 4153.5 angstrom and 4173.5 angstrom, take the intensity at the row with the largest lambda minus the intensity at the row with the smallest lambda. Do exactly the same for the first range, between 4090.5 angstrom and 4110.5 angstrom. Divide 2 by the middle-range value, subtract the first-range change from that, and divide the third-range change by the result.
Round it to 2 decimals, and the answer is -0.71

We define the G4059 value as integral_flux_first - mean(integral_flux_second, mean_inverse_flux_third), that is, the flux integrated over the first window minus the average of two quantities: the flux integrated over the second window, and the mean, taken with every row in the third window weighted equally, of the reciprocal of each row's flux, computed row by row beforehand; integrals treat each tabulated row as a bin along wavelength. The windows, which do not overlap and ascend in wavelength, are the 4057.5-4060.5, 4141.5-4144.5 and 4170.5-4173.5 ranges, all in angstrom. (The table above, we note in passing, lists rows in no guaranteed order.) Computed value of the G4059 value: 5.1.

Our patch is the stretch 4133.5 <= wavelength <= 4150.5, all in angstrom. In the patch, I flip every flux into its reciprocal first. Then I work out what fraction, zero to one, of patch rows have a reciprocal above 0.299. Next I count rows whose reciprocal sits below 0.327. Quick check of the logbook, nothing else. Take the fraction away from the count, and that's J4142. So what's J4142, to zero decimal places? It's 15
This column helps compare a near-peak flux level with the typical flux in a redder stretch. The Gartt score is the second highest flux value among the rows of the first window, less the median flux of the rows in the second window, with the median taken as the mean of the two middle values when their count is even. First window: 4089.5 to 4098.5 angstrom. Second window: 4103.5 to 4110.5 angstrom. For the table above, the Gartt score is 0.42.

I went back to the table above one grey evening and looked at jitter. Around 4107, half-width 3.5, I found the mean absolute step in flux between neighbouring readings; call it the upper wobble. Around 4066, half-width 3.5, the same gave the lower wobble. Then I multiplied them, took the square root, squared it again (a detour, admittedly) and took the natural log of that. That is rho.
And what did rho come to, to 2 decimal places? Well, -3.13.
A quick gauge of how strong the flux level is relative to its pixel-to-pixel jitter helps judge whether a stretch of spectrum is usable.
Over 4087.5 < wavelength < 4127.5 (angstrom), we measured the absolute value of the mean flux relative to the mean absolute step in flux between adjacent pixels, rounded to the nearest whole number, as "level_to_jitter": 11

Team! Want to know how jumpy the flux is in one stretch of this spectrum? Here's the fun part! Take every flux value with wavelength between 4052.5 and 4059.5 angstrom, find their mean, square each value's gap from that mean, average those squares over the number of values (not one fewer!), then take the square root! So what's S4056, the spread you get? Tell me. 0.21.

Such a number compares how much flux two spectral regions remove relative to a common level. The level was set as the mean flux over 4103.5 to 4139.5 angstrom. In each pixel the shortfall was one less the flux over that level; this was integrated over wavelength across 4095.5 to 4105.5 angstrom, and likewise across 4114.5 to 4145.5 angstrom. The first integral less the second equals 2.5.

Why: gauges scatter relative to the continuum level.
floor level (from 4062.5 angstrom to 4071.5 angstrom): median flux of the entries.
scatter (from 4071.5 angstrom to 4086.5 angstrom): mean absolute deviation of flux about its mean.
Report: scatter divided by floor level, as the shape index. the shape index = 0.07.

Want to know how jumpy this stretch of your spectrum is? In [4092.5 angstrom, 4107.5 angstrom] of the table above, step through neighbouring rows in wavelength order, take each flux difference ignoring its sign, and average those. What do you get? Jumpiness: 0.45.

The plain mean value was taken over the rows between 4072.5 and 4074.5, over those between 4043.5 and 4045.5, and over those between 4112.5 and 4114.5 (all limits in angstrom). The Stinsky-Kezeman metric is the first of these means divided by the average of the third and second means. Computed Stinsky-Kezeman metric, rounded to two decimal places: 1.06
